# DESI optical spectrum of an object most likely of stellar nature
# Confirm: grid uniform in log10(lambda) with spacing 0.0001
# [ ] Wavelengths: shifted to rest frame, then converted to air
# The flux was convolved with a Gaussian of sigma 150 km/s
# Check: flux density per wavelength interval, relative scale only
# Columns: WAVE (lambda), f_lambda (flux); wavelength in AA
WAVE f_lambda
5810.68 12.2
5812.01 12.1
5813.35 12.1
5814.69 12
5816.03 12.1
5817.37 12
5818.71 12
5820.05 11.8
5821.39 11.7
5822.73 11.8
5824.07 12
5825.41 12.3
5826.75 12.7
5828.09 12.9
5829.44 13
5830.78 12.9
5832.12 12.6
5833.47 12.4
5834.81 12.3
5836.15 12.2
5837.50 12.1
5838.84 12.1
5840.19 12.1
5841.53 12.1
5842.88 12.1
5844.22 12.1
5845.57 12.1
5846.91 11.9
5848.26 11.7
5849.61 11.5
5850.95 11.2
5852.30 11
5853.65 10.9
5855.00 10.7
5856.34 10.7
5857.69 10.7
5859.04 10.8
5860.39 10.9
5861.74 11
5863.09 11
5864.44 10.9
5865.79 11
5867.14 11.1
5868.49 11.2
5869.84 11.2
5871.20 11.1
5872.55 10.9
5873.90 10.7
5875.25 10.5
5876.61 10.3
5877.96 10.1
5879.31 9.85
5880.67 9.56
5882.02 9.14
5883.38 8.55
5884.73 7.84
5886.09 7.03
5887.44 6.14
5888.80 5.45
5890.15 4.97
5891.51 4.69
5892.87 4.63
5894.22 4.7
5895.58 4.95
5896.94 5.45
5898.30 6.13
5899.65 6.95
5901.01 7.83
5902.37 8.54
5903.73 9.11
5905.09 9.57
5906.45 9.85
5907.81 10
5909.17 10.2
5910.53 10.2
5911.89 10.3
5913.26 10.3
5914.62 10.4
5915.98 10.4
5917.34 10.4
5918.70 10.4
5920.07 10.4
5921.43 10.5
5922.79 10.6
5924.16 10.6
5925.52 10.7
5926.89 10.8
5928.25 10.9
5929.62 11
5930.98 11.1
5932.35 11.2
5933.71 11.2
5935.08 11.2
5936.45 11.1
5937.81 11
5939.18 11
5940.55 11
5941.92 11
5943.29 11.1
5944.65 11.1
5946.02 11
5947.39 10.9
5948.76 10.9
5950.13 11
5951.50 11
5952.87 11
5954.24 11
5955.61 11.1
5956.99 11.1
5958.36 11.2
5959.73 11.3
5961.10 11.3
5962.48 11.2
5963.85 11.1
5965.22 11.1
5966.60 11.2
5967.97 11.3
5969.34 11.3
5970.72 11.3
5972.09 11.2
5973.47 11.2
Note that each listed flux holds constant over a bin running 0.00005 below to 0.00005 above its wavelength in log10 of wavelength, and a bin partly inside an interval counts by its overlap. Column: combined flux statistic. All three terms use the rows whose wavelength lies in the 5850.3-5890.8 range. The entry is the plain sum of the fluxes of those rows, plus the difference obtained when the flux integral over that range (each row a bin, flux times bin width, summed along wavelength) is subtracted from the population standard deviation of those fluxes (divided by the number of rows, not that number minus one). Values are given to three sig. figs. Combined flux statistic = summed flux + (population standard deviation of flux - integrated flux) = -102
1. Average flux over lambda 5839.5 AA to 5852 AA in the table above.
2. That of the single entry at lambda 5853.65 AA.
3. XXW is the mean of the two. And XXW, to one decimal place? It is 11.4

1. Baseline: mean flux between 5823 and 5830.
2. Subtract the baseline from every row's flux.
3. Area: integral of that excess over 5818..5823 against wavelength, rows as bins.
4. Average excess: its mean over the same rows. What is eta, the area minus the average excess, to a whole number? -3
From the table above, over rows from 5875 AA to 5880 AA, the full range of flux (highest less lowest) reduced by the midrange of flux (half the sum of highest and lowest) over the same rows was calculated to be -9.5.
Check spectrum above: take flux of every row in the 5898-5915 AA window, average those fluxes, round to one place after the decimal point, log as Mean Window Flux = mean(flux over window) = 9.2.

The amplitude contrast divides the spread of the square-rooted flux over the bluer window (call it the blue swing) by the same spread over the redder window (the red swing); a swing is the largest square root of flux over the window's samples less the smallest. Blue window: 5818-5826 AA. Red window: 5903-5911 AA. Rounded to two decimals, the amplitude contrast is 0.49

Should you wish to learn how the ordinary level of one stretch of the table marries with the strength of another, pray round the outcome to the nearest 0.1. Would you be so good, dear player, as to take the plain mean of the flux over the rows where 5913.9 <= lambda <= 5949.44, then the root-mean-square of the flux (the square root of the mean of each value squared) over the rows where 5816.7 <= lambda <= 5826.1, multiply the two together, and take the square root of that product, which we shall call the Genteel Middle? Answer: 11.4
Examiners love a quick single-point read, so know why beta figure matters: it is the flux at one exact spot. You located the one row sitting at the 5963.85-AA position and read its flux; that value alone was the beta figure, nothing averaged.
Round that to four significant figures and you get 11.10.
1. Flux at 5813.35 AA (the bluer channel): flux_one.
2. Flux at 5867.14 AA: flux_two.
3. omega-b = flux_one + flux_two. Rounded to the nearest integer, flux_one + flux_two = 23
